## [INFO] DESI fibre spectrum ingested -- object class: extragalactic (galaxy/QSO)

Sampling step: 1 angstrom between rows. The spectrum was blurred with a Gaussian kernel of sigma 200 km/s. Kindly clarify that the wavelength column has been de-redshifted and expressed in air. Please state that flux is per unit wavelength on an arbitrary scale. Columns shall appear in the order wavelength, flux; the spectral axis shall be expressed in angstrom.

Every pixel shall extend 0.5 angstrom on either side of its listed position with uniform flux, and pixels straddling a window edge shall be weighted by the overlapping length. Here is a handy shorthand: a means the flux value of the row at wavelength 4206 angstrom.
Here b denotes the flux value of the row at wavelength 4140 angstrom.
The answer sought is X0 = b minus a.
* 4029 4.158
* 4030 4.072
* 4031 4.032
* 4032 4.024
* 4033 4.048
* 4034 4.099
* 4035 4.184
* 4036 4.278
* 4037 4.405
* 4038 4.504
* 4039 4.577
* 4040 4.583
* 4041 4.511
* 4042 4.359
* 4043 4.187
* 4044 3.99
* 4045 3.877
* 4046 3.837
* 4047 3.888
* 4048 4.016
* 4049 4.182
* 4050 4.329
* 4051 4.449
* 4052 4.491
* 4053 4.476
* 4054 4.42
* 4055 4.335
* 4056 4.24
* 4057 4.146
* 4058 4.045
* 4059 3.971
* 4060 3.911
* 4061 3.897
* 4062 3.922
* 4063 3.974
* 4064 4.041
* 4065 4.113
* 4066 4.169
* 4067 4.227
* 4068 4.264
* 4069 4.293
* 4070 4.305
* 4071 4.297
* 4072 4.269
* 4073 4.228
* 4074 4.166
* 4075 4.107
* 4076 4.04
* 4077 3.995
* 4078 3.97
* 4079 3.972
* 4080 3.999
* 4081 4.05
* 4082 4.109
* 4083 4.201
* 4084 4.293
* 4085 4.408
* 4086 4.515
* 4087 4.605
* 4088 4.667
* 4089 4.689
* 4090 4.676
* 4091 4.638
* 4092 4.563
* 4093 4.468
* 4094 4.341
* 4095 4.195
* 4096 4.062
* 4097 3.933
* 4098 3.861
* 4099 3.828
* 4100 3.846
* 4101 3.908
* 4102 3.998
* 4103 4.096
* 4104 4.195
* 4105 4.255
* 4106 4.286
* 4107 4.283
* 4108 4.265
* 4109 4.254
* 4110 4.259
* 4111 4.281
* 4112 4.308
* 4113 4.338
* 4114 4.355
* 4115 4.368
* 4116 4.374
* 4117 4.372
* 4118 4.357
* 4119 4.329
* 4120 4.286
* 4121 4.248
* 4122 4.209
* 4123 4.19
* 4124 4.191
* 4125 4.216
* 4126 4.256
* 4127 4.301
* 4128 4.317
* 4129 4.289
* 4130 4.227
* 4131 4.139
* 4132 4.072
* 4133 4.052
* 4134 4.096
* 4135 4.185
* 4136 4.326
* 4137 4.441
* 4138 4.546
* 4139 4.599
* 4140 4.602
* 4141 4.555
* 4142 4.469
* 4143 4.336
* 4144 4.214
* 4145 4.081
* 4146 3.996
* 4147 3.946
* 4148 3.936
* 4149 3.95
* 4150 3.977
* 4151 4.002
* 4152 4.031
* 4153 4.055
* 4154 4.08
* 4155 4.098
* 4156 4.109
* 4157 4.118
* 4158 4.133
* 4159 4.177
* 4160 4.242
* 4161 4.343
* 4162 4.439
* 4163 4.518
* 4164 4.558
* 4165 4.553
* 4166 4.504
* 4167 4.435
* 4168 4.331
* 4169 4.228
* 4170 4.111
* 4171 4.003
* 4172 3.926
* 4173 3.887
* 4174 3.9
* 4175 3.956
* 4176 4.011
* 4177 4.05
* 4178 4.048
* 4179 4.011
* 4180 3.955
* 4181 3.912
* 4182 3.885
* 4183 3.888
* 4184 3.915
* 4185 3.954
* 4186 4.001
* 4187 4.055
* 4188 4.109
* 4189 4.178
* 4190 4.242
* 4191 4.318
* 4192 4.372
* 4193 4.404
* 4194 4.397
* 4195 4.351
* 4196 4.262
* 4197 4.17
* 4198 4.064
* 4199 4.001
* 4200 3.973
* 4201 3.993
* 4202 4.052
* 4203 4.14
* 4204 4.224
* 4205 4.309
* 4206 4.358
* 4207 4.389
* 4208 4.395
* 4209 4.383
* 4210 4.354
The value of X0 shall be 0.2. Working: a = 4.358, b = 4.602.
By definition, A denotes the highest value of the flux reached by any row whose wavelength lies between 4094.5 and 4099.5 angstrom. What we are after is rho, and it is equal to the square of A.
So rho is 17.6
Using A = 4.195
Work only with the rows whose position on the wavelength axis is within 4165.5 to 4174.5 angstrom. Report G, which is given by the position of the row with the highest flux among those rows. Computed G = 4166 angstrom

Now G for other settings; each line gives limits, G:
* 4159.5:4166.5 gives 4164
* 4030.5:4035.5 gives 4035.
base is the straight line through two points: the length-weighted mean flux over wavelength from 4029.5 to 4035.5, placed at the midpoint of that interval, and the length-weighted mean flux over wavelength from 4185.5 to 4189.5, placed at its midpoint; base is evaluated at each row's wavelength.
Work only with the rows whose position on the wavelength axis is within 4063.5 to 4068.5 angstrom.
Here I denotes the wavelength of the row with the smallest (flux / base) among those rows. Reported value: 4064 angstrom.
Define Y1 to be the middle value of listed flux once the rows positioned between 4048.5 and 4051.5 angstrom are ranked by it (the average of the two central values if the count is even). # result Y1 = 4.33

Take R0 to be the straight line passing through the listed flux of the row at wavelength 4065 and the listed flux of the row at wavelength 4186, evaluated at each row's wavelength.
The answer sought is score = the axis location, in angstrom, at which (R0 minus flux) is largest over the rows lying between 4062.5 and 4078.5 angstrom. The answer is 4063 angstrom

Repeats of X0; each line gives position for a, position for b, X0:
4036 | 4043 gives -0.1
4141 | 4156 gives -0.4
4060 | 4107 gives 0.4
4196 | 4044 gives -0.3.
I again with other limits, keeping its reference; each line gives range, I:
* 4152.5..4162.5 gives 4153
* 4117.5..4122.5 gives 4122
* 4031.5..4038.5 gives 4032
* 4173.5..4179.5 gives 4174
